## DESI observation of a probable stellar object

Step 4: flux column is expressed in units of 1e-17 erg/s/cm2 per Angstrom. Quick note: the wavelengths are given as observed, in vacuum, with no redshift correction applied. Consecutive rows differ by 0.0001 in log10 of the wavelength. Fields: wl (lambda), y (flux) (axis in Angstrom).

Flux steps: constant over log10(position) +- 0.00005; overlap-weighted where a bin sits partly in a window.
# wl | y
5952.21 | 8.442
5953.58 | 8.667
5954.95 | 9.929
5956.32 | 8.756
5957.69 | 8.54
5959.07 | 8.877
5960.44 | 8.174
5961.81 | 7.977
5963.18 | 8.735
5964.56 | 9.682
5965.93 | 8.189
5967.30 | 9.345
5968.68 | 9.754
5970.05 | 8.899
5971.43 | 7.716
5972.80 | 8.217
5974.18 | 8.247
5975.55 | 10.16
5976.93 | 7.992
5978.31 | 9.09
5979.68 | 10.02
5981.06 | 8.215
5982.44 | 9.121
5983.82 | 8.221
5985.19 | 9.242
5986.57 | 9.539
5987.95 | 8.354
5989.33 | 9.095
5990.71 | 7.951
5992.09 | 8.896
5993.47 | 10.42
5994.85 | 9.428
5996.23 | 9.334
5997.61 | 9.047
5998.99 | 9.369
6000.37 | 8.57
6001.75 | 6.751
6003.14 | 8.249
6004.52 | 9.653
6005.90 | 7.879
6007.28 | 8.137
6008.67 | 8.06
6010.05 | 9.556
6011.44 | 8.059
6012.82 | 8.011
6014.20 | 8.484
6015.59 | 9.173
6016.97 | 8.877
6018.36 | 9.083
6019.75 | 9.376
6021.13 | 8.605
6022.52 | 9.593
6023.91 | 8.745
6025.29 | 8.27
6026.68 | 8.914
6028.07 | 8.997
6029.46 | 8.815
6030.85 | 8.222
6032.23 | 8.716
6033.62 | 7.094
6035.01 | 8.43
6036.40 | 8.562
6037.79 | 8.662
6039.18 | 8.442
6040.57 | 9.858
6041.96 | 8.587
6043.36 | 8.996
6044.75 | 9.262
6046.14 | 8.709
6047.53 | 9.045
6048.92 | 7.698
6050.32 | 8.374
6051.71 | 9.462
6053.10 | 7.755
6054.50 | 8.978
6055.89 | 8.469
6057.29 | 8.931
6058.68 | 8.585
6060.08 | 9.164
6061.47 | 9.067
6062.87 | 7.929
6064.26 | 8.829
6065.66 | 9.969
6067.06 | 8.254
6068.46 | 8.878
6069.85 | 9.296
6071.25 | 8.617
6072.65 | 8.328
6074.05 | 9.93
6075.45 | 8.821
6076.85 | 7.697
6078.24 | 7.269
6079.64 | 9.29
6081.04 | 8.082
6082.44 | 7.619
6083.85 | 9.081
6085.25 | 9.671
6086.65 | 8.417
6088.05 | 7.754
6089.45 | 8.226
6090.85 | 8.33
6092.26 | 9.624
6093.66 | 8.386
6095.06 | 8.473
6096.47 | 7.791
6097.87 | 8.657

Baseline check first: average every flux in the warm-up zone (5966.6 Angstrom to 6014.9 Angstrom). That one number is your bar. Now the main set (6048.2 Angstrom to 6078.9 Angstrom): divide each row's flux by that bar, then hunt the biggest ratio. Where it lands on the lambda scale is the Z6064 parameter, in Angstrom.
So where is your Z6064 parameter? 6065.66 Angstrom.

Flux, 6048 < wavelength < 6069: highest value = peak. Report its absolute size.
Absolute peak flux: 10.0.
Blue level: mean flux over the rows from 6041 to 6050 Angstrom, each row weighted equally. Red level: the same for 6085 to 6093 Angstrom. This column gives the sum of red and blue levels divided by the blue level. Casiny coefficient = 1.99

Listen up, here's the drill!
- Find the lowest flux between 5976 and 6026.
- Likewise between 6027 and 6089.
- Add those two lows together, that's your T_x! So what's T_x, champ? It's 13.8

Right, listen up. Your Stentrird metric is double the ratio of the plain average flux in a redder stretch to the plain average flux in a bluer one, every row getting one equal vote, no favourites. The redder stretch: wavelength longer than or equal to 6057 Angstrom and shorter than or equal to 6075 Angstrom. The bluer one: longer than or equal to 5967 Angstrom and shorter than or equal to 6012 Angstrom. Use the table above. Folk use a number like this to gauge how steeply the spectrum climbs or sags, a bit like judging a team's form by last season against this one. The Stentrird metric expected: 2.023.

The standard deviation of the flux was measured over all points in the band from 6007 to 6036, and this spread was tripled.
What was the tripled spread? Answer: 1.8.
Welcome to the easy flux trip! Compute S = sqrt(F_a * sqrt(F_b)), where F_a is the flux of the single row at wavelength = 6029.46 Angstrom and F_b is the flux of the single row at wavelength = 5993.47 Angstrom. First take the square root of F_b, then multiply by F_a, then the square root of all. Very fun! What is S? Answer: 5.33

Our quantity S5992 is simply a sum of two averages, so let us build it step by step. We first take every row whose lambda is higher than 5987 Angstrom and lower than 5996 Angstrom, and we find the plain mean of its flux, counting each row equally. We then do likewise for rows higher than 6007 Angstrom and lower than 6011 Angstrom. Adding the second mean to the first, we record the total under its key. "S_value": 17.6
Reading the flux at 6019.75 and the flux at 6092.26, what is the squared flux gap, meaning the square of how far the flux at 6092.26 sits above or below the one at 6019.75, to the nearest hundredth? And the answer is 0.06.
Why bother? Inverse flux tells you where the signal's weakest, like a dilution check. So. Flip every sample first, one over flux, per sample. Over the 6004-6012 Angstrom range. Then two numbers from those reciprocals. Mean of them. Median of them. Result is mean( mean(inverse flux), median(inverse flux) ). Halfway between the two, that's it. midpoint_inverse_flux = 0.121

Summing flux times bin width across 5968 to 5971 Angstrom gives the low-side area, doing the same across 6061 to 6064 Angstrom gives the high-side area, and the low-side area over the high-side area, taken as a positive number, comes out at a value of 1.1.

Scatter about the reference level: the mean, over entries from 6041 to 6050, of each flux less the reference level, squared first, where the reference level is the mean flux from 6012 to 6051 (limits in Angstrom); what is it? 0.3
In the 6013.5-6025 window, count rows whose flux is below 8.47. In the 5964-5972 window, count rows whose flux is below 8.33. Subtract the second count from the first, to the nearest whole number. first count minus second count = -2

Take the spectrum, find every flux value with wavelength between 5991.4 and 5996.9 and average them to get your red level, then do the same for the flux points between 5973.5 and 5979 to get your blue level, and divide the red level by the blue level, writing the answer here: 1.07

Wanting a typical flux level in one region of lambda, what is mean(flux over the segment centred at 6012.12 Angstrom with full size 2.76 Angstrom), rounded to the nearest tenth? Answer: 8.0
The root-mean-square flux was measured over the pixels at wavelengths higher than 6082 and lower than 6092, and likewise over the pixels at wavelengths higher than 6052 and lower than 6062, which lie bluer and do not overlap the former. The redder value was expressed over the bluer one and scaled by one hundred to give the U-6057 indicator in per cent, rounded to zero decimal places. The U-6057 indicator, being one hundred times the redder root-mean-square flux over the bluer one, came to 97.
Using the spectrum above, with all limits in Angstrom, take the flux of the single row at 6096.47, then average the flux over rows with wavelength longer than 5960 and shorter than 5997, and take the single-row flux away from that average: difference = 1.10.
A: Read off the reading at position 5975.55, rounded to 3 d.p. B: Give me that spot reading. 10.160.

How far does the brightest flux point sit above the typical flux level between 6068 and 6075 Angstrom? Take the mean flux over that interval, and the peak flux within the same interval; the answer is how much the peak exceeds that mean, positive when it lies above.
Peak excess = 0.92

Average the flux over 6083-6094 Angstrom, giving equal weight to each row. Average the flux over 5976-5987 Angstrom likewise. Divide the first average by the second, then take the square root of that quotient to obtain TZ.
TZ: 0.99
